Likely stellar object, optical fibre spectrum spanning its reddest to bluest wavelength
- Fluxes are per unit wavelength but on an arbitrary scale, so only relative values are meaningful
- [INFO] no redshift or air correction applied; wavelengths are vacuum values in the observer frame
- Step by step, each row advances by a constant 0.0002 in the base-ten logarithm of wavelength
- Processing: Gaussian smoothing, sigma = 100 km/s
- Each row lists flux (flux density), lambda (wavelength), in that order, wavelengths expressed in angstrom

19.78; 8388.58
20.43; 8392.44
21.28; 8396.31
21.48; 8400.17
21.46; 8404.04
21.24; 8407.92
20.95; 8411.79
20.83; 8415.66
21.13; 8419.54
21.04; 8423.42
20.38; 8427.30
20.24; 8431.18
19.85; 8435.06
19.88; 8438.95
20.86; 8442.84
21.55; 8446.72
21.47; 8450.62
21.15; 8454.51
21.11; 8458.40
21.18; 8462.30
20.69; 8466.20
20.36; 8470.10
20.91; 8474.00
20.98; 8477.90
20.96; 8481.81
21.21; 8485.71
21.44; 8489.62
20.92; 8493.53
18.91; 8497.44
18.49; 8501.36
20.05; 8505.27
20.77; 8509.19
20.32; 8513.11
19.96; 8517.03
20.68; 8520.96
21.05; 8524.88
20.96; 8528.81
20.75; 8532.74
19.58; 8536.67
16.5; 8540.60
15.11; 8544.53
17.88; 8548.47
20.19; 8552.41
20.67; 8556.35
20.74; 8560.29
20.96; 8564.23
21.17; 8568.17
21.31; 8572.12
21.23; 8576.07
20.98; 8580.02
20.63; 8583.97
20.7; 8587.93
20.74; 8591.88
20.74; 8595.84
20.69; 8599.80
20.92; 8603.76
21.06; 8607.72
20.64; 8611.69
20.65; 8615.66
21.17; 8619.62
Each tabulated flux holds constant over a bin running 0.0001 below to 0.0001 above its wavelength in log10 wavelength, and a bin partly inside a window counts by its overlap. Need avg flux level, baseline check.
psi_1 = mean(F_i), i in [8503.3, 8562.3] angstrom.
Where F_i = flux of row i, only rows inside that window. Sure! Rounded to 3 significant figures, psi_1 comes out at 19.7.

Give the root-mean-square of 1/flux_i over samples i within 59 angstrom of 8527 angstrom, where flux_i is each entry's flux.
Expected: 0.0500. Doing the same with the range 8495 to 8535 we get 0.0497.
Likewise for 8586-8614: 0.0481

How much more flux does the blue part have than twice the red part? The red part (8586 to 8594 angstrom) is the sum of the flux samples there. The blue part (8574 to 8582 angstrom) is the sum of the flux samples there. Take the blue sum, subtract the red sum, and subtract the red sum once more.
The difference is -40.7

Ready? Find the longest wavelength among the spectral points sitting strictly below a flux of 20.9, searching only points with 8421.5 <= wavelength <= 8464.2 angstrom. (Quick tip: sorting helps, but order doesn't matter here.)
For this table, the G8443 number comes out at 8442.84 angstrom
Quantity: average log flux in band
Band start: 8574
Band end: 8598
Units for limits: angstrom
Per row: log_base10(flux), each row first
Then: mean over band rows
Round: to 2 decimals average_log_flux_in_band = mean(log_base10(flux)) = 1.32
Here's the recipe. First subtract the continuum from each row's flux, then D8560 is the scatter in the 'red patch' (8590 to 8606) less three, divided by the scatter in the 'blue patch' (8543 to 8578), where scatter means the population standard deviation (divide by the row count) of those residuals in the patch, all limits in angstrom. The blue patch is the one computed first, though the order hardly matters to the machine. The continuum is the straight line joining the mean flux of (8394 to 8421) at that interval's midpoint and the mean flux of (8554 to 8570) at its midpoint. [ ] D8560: -1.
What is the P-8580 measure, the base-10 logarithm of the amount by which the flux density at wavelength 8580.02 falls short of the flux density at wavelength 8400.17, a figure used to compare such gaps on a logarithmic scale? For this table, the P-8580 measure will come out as -0.30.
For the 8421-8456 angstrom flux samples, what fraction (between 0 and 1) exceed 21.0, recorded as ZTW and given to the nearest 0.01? 0.44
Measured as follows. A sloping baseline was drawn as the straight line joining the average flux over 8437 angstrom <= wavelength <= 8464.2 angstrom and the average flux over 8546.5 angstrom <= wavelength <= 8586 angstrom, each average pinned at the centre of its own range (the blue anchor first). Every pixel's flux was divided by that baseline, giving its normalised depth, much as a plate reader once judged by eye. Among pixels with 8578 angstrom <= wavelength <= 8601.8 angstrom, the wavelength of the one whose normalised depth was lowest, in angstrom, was 8583.97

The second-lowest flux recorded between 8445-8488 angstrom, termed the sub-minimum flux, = 20.69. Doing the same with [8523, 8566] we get 16.5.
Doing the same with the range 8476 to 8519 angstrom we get 18.91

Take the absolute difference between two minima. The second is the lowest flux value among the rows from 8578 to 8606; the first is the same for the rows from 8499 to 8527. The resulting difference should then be 2.1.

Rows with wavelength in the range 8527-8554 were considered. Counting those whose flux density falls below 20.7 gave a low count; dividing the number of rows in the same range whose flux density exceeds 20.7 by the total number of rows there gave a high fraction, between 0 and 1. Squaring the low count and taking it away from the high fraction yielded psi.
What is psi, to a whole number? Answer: -25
